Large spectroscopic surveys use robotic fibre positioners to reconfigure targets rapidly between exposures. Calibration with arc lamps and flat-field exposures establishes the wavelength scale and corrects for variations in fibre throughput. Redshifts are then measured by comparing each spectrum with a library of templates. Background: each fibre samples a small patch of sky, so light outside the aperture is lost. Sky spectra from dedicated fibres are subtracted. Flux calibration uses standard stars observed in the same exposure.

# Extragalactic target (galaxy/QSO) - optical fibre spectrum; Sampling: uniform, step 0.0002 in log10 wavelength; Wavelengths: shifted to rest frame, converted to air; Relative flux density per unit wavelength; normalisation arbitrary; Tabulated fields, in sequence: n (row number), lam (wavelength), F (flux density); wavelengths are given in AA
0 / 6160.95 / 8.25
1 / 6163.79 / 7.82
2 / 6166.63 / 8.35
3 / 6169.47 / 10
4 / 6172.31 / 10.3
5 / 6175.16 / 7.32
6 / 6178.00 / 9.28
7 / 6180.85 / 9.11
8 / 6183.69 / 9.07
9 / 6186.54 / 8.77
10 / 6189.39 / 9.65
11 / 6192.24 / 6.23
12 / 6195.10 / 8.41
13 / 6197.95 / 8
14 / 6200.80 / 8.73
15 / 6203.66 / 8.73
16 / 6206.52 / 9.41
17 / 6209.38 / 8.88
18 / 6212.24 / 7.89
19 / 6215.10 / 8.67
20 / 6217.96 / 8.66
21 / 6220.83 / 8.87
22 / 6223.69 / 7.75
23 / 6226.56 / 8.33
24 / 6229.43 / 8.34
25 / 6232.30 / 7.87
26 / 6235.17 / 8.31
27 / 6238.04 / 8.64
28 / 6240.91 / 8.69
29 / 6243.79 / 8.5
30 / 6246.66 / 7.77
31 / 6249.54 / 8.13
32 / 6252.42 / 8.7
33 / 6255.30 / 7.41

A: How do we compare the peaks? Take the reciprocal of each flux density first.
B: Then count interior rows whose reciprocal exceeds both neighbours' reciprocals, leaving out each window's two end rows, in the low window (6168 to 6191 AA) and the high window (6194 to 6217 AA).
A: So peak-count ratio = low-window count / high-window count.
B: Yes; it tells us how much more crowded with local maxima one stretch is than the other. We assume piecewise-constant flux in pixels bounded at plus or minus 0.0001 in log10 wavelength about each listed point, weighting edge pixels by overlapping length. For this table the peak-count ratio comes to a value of 1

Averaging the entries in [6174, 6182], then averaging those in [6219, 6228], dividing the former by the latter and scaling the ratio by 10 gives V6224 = 10.3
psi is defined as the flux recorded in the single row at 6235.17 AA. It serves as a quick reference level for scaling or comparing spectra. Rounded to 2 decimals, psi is 8.31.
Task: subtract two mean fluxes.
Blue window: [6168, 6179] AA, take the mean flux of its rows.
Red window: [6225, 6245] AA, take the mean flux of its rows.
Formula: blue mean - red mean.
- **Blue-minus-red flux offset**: 0.84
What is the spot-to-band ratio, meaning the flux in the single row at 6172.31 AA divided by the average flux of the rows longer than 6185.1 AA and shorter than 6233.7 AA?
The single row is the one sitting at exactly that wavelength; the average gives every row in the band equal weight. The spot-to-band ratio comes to 1.22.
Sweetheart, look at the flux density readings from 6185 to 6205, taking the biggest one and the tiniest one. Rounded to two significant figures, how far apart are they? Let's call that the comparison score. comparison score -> 3.4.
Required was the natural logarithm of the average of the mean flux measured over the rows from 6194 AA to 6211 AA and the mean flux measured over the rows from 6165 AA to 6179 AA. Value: 2.18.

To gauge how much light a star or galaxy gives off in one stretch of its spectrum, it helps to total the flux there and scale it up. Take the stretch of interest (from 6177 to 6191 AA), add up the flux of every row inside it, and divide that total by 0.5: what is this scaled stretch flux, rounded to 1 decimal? 91.8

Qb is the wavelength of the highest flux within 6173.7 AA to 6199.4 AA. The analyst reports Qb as 6189.39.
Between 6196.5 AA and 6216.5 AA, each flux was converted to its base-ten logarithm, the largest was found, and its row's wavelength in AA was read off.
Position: 6206.52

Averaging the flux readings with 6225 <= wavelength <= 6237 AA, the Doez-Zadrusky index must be 8.2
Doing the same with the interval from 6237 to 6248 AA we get 8.4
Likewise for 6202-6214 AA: 8.7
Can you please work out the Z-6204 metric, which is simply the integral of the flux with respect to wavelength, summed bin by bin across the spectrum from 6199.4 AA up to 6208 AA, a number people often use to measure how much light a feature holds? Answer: 77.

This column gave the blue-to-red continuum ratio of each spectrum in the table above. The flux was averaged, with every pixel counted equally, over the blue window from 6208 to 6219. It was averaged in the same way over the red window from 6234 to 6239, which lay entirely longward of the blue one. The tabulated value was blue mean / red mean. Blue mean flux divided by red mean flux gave 1.006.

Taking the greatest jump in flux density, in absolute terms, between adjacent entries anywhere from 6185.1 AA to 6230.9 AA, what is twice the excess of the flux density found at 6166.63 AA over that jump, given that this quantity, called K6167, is 9.9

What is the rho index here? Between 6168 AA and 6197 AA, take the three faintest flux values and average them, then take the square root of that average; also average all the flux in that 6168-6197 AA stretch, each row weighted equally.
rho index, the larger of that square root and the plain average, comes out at 8.8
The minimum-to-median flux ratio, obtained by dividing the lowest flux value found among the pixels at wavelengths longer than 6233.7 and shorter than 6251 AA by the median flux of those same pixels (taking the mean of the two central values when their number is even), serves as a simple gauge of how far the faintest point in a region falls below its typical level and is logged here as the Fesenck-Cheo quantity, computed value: 0.92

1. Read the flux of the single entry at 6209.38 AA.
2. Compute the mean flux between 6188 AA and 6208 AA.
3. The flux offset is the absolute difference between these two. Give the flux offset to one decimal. 0.4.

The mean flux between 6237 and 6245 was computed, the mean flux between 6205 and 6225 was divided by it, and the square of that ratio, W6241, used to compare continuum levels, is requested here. 1.00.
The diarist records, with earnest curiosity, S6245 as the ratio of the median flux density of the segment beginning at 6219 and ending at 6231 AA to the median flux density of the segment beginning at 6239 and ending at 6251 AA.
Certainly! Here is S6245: 1.00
